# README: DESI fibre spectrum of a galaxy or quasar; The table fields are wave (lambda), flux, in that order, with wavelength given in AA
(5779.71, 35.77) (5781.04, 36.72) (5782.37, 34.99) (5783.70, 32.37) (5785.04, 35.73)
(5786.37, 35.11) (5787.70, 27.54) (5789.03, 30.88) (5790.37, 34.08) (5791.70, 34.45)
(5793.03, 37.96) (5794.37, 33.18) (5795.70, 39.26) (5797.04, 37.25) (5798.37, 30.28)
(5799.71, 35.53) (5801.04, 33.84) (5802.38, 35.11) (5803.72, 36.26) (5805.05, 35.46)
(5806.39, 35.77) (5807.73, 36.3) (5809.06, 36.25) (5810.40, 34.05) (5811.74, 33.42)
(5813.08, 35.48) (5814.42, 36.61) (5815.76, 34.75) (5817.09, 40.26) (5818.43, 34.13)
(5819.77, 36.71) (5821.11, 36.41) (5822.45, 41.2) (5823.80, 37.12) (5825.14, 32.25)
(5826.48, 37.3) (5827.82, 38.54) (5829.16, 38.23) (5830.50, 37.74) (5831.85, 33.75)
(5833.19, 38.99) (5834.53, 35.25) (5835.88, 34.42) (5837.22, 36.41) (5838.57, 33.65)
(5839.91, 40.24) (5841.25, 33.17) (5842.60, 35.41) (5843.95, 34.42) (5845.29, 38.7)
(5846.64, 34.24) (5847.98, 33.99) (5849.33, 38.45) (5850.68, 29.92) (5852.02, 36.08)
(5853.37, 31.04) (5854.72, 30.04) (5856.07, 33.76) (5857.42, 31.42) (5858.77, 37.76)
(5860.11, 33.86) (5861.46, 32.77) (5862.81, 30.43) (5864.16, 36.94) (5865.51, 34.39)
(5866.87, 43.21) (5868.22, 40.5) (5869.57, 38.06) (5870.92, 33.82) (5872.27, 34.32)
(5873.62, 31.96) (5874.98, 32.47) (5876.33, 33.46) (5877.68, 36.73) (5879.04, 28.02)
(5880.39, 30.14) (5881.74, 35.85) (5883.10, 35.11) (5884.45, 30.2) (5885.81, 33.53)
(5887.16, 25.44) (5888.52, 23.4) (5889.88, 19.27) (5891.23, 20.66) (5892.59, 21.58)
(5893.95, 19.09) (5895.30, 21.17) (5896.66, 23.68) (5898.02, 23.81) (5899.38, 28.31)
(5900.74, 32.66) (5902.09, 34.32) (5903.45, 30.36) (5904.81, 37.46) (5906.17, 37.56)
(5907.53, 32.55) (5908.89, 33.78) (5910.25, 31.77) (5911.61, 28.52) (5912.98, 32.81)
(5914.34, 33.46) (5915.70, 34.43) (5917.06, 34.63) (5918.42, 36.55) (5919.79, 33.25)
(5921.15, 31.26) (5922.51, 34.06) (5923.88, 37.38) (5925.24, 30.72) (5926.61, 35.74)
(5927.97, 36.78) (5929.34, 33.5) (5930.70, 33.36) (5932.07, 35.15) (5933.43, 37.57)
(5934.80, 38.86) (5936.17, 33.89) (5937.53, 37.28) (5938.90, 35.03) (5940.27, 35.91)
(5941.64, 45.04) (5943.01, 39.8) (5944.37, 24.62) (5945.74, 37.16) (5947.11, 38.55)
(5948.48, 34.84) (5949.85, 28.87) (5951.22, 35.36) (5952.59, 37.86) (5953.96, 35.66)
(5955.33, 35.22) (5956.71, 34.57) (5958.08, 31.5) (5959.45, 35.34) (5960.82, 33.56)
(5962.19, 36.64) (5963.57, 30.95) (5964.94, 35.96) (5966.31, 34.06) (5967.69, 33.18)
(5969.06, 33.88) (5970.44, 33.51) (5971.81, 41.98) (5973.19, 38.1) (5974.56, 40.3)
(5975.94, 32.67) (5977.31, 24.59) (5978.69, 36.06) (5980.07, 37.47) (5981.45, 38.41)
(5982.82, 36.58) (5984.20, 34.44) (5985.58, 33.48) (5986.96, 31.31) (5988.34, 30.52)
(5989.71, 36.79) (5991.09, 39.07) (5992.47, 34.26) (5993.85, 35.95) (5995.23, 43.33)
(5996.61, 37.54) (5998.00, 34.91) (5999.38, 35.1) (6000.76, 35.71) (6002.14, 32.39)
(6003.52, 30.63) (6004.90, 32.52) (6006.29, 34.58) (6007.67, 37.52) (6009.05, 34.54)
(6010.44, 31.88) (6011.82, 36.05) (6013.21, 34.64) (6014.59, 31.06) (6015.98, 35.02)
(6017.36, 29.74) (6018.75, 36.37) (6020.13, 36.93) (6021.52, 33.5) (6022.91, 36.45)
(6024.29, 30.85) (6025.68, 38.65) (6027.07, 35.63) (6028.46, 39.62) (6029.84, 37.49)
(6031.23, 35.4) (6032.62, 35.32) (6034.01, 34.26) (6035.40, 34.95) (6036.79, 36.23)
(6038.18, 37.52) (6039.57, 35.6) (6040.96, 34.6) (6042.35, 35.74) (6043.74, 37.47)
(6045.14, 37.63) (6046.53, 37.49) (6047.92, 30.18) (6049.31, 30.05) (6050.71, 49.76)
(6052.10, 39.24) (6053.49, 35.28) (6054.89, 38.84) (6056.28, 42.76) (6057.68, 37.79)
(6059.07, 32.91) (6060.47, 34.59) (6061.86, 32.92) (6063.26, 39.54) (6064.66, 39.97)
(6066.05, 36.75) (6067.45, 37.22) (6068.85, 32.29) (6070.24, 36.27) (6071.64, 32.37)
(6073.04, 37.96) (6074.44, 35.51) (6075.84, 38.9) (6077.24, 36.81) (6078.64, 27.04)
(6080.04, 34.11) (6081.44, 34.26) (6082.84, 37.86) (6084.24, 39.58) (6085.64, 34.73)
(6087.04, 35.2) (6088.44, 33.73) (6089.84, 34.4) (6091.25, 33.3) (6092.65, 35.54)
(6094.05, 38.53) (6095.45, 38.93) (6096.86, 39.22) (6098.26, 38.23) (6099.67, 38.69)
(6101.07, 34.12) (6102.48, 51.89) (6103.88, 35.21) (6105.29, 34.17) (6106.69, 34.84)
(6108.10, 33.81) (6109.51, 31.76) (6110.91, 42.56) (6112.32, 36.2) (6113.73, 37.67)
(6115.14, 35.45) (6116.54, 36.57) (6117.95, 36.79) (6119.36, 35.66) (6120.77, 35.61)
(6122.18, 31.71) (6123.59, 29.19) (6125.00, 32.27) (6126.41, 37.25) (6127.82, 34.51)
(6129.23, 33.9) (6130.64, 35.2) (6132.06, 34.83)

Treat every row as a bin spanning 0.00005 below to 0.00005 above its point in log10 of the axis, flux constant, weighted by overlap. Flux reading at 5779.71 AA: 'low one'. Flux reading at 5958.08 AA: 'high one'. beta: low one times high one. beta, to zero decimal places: 1127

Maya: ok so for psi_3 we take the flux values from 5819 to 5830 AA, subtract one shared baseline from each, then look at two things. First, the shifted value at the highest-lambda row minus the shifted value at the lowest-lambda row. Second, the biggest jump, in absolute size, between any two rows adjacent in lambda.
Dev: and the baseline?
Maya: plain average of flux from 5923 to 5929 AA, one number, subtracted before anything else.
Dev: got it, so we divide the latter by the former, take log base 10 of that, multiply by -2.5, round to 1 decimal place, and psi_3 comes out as -1.3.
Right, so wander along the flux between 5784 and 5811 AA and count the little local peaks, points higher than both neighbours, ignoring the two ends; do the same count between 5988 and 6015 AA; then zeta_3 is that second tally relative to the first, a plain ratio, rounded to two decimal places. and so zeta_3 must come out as 1.00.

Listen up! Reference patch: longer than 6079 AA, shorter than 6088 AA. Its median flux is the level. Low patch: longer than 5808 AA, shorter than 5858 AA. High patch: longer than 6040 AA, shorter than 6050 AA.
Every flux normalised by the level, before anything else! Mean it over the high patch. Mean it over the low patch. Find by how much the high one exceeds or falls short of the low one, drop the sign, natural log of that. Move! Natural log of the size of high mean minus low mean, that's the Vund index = -3.8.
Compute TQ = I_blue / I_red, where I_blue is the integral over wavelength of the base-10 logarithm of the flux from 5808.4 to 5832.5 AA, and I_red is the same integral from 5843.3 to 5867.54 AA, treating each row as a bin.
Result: 1.01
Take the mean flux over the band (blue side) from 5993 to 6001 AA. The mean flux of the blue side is 37.1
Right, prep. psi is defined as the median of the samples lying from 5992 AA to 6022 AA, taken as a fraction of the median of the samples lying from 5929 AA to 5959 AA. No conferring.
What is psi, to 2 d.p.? 0.99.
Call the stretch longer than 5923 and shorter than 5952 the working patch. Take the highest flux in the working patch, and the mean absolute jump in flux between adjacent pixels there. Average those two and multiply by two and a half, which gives 62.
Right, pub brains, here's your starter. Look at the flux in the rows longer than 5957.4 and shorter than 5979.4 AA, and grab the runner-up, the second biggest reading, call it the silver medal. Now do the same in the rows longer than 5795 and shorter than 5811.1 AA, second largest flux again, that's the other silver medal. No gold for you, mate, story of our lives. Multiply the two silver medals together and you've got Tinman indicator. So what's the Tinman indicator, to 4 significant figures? 1501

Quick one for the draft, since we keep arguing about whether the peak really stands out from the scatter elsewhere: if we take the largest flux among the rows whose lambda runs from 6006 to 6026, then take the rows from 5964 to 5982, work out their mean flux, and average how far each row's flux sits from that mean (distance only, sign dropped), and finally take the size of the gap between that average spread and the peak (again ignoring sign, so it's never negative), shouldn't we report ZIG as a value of 35.5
